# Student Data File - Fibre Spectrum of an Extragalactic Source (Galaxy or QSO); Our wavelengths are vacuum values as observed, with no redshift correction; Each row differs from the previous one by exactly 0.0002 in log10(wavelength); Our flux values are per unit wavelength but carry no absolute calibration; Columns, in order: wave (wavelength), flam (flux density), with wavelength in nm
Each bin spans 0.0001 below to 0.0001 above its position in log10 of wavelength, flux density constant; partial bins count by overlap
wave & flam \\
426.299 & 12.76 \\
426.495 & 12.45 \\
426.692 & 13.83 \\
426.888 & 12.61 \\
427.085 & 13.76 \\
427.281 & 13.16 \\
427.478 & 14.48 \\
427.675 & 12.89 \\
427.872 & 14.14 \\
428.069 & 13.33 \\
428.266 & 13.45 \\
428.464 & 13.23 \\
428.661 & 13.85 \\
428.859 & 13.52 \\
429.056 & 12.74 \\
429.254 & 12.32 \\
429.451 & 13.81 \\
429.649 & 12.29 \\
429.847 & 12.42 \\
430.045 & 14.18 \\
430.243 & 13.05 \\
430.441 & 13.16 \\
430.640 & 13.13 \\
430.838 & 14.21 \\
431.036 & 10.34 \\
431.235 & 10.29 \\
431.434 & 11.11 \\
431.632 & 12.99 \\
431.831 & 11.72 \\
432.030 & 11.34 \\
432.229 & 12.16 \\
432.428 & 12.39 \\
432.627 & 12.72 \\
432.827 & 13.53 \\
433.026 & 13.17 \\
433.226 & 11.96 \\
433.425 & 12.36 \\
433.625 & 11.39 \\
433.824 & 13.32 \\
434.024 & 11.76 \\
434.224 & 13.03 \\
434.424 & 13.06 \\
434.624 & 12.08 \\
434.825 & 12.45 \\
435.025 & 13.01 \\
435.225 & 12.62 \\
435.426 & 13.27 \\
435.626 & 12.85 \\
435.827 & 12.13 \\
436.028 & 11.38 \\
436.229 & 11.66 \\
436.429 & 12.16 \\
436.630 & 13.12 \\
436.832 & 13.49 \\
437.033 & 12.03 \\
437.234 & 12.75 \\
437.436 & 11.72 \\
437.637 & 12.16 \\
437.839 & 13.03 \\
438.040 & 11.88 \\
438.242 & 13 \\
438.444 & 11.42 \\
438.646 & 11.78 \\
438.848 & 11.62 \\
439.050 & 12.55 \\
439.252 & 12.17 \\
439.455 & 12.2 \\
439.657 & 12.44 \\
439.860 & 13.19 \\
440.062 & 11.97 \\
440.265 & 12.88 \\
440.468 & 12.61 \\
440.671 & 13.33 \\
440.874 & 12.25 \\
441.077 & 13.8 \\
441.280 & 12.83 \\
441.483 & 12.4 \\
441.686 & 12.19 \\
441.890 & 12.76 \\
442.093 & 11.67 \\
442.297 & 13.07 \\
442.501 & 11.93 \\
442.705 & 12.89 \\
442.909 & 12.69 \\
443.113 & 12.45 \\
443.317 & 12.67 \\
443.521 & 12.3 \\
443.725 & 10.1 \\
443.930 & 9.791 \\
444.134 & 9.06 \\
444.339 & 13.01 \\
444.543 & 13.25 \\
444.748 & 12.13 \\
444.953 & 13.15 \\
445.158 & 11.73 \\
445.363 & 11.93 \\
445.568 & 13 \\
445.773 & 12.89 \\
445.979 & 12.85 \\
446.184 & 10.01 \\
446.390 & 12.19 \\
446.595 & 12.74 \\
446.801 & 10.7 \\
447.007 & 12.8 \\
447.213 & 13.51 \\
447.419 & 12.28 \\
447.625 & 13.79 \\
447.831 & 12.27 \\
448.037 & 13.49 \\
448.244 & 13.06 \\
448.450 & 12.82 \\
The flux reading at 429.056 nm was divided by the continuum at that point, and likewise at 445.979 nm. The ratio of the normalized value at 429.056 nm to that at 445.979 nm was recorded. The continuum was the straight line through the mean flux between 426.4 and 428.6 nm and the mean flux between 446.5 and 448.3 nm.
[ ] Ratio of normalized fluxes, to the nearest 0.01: 0.95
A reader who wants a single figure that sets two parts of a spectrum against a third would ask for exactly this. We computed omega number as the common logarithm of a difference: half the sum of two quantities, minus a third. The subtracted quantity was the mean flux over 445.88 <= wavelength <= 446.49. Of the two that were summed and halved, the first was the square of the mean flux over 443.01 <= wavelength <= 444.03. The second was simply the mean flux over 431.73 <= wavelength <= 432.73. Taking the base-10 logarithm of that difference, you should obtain 1.78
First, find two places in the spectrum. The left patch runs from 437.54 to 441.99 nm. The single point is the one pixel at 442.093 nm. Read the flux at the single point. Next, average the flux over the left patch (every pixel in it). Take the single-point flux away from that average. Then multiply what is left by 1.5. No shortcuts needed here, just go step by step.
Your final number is 1.2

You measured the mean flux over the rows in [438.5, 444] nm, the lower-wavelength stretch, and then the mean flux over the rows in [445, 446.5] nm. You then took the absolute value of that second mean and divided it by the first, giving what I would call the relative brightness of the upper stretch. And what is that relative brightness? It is 0.98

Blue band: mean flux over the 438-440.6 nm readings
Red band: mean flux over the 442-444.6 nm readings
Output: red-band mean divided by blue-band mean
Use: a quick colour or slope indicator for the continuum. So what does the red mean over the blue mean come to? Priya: 0.97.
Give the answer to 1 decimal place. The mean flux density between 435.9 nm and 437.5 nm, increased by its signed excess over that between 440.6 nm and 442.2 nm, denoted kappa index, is 11.9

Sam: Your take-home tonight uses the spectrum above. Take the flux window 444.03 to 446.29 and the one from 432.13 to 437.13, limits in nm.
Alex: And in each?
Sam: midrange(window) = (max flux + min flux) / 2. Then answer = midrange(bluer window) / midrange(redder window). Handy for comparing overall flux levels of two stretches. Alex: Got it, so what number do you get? 1.12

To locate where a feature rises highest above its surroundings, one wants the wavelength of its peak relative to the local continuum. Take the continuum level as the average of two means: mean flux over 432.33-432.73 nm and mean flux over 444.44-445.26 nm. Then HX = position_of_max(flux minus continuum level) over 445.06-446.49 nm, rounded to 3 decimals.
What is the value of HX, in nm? 445.568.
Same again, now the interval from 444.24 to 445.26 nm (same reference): 444.543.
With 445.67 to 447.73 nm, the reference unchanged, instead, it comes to 447.625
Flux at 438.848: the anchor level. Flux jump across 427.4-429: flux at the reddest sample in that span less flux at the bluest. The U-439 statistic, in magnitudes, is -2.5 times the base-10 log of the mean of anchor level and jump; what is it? -1.82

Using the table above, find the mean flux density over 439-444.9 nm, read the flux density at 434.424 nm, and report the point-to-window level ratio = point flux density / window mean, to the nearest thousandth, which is 1.062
